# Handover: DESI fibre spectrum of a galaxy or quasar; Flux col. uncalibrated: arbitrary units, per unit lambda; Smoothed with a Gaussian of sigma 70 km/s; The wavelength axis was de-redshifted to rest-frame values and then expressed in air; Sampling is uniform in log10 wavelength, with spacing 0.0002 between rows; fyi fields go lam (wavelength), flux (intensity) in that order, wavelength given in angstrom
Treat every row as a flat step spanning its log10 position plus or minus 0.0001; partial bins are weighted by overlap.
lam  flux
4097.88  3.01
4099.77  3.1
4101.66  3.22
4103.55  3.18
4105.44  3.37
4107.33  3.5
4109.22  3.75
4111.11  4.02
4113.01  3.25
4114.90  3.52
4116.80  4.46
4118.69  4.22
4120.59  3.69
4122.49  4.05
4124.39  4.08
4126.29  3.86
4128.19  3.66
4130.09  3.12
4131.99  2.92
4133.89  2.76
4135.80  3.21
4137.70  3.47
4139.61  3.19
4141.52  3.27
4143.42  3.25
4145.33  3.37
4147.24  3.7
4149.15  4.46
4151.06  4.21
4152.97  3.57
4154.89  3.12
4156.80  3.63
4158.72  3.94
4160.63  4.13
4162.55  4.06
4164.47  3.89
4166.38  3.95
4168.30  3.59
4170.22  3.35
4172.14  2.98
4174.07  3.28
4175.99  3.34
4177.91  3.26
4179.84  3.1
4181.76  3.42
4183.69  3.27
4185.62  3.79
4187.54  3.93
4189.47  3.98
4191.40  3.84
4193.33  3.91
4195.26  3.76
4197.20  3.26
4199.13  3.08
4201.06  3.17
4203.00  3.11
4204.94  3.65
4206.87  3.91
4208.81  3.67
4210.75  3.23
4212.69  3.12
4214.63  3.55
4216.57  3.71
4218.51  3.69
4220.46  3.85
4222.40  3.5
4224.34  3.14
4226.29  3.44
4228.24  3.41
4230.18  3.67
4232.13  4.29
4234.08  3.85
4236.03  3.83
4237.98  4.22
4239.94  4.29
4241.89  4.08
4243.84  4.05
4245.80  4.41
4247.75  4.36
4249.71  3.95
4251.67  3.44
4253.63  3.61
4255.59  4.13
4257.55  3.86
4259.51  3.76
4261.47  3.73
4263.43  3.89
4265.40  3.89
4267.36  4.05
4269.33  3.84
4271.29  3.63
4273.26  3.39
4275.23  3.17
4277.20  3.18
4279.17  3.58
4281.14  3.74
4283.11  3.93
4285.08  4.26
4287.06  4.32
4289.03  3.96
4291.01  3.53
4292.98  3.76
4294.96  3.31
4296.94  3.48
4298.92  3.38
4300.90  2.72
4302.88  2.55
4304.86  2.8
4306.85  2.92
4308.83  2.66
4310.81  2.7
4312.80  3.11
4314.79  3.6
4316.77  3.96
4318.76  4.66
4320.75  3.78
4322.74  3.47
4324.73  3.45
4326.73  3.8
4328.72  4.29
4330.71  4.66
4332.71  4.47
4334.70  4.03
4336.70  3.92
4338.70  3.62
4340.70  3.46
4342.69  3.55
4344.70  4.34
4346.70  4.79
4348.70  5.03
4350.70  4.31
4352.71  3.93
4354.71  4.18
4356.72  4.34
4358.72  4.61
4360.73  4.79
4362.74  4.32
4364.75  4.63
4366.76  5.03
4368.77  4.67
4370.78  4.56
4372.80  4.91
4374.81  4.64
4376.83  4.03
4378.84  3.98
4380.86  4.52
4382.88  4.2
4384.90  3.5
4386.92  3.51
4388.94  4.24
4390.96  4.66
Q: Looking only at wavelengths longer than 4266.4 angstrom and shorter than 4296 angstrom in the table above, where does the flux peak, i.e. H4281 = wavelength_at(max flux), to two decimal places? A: 4287.06 angstrom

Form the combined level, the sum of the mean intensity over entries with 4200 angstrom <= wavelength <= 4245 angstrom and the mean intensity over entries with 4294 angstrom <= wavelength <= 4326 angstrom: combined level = 6.96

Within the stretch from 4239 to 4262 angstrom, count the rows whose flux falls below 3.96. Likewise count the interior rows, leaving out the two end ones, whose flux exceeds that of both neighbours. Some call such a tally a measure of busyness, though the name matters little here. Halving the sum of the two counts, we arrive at 4.0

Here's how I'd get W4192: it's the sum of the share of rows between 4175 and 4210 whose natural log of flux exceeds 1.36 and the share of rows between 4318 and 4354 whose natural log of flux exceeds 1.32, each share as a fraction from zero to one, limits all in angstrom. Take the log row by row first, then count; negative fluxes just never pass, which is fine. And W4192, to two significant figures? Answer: 0.94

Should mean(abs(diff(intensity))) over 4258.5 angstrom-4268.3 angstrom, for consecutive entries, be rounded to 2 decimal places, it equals 0.09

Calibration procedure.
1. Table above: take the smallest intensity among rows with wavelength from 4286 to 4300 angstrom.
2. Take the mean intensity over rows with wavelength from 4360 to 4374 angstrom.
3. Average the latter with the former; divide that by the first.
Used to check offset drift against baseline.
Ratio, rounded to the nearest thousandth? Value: 1.210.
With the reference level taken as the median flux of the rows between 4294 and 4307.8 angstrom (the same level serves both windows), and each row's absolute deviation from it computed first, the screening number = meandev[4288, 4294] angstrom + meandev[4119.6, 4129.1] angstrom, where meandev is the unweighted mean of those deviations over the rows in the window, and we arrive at 1.8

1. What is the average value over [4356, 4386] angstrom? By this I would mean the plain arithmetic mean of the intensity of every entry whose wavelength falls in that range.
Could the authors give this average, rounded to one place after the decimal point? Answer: 4.4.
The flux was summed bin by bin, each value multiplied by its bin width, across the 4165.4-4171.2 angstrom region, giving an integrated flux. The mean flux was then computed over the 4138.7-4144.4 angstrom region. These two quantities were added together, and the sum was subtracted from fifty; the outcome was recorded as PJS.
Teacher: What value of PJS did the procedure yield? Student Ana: 26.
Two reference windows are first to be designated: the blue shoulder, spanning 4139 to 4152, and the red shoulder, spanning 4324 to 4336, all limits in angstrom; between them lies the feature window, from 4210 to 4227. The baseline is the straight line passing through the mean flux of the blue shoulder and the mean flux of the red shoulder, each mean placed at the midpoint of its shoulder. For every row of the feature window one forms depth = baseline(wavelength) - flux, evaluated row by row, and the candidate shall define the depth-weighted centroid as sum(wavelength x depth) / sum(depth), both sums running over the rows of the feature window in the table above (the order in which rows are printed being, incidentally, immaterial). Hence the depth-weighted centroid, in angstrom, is 4218.1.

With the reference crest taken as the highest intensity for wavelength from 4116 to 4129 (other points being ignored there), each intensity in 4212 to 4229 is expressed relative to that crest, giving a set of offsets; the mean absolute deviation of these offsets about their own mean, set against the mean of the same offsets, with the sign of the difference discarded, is 1.2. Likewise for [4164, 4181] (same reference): 1.3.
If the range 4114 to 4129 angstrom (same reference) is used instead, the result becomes 0.8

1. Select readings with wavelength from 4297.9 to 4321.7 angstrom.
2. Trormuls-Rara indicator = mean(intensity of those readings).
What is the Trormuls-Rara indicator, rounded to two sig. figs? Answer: 3.2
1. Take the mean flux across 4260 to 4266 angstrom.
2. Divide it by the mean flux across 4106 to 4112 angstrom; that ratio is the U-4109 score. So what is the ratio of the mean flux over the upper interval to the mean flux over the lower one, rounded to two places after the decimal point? 1.02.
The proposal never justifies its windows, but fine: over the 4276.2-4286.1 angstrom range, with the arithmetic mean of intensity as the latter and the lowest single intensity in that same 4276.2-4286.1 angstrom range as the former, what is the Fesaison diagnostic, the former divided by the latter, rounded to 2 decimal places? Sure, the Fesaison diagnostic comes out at 0.85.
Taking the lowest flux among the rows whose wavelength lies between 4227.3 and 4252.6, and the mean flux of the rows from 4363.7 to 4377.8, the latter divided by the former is 1.36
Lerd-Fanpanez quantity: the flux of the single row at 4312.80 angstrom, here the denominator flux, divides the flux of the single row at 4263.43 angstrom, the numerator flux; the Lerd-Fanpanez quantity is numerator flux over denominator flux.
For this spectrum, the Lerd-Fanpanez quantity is 1.25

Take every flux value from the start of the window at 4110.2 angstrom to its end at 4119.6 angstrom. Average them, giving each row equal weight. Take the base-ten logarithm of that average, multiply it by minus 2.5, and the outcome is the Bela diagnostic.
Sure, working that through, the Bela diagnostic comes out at -1.48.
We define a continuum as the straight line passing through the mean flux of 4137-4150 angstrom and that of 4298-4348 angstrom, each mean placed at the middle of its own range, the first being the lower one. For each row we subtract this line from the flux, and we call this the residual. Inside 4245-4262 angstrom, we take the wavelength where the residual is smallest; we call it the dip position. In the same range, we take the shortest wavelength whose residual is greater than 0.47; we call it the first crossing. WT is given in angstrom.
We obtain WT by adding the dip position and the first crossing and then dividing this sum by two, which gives 4248.7 angstrom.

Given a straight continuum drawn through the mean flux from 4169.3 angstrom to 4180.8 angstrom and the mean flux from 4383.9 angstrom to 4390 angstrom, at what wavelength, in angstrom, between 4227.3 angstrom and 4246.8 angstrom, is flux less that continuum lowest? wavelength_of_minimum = 4228.24 angstrom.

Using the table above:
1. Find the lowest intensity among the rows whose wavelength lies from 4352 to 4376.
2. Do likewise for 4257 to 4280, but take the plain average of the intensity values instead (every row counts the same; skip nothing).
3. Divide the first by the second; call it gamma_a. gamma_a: 1.07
